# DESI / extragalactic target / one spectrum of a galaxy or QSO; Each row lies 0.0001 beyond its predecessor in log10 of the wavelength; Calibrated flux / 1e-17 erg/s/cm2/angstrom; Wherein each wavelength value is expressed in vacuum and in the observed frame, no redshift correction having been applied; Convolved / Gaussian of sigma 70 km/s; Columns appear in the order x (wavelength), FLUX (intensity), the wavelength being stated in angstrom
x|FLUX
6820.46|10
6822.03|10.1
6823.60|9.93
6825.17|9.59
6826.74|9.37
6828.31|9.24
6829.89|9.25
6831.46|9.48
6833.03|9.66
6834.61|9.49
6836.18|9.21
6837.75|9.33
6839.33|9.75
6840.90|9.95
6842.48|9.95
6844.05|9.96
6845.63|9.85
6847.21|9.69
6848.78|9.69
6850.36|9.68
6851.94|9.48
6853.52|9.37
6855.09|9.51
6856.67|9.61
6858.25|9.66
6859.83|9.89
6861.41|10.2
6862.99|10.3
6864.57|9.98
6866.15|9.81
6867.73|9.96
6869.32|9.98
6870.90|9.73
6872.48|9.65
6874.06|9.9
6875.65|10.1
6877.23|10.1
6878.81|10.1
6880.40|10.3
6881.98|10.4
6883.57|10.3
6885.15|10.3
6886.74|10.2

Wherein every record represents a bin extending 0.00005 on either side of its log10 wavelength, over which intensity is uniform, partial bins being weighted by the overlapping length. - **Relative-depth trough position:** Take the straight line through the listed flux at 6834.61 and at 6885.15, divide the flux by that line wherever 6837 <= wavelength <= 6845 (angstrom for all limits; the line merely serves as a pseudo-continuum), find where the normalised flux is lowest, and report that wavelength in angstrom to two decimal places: 6837.75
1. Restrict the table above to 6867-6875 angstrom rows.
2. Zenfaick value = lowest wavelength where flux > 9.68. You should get 6867.73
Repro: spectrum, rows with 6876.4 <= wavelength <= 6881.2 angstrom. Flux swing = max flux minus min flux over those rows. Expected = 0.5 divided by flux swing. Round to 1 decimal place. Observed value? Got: 2.5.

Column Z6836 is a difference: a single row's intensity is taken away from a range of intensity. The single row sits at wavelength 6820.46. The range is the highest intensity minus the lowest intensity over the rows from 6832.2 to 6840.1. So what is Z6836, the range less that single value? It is -9.46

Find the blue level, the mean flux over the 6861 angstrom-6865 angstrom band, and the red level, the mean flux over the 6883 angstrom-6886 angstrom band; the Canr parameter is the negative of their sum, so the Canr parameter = -20.5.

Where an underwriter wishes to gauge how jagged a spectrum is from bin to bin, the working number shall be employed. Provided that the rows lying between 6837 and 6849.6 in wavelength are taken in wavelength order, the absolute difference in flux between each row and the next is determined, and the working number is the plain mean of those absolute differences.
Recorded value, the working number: 0.13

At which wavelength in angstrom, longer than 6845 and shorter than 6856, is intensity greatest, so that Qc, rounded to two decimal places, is 6845.63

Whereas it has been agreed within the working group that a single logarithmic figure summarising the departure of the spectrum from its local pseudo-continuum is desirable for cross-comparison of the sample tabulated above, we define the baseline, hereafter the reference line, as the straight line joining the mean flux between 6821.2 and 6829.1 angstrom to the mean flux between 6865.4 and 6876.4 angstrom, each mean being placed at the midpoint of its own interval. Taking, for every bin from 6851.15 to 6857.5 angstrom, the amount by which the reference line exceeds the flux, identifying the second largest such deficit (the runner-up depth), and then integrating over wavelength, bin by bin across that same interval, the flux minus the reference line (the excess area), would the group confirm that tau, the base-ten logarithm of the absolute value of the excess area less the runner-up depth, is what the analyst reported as 0.34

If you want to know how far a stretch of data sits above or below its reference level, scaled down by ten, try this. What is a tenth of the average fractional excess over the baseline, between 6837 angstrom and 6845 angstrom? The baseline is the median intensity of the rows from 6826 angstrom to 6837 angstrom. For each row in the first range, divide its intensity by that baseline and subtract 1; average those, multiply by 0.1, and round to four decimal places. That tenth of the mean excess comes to 0.0045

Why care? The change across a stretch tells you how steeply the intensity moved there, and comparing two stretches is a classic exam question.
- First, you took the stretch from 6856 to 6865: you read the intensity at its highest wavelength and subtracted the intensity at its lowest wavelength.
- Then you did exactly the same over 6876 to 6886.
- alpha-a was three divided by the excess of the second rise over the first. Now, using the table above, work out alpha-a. -18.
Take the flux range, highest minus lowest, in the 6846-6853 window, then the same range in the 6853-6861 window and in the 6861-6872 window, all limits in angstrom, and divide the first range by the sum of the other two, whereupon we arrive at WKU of 0.2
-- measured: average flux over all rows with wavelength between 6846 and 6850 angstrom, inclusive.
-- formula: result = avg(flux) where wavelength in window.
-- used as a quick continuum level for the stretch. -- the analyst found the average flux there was 9.7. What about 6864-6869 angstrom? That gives 9.9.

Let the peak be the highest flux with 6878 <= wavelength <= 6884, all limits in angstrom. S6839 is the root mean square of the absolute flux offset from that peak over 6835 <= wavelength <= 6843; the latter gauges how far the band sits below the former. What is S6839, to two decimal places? 0.82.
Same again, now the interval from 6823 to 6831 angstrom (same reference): 0.96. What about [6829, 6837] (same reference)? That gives 1.00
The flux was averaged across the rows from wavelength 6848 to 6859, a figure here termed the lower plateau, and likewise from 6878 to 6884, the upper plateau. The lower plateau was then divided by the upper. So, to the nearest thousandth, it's 0.932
